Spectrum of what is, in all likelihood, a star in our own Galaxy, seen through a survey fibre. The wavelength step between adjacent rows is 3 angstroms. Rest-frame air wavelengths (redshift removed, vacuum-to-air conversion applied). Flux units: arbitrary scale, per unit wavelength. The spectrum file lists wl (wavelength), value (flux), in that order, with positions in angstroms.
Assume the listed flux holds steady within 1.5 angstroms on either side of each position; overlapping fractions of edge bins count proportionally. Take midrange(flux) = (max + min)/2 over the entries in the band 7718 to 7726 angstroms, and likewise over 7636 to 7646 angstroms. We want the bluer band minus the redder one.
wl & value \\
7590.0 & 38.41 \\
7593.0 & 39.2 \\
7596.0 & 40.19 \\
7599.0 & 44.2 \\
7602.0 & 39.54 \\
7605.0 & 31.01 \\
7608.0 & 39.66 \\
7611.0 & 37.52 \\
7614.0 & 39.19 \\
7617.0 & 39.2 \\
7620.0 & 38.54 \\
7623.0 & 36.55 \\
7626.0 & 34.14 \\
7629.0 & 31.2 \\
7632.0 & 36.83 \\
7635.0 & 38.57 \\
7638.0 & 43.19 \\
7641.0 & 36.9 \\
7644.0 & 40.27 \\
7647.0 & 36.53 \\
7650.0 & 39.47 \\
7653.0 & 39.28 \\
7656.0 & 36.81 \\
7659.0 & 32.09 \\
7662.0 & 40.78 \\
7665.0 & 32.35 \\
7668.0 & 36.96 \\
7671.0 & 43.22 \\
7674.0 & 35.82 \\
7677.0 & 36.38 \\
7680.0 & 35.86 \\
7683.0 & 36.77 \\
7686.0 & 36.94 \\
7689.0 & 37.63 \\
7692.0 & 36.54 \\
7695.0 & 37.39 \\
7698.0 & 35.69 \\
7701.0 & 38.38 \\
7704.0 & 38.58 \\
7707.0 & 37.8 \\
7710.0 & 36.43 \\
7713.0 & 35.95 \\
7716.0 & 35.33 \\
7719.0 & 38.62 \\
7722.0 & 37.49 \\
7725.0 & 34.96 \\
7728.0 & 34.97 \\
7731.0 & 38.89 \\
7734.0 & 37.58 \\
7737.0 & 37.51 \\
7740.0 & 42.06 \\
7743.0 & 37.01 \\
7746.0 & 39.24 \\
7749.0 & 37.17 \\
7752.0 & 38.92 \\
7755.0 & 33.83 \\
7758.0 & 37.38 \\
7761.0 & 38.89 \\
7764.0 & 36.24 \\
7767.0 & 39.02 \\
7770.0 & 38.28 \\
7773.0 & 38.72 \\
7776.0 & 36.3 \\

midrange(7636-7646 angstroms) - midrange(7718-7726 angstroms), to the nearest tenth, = 3.3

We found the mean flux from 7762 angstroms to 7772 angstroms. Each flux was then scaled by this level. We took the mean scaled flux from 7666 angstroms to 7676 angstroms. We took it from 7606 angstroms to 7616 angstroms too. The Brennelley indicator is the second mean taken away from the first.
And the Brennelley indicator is 0.00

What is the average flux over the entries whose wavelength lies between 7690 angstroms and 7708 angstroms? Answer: 37.4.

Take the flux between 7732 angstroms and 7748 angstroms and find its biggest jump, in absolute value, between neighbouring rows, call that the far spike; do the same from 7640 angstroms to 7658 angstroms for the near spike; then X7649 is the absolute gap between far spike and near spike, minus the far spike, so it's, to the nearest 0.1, -3.7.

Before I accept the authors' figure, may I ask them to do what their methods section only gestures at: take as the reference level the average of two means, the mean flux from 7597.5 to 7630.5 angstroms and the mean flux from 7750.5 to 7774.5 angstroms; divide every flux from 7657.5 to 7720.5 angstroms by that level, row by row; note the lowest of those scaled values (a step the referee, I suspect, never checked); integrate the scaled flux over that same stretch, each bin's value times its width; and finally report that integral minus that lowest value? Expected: 61.2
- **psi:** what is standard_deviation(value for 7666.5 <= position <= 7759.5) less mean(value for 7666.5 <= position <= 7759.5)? -35.4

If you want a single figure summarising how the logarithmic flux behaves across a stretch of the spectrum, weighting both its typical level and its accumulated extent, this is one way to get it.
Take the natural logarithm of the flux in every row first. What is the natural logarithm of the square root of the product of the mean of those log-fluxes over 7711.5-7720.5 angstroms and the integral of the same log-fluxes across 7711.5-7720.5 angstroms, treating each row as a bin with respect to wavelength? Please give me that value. 2.38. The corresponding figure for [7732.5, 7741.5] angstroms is 2.40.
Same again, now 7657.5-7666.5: 2.37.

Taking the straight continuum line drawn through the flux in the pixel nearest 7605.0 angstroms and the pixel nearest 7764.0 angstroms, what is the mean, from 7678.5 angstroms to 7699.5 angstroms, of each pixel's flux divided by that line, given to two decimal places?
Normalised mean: 1.09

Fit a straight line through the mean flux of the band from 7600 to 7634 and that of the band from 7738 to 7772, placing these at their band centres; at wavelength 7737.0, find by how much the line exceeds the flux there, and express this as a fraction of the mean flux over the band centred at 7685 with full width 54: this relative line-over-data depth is 0.009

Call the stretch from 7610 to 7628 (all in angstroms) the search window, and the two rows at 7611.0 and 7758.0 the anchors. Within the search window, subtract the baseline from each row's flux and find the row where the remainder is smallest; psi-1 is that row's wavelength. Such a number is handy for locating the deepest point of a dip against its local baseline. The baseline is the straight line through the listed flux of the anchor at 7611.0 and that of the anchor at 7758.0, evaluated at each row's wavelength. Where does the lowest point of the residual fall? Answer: 7626.0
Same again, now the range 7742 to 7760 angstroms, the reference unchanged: 7755.0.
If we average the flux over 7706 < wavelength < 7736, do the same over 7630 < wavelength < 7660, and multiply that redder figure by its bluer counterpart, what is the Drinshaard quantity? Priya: 1398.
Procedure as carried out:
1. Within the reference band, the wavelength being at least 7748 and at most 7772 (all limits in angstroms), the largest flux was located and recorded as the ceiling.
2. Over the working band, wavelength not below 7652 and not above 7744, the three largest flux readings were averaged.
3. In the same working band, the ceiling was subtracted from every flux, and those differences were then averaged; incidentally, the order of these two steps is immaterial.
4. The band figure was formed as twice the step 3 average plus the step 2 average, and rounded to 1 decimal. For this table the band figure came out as 38.3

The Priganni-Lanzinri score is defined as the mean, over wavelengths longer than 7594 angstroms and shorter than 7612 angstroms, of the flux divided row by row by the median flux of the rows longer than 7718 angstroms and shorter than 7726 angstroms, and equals 1.03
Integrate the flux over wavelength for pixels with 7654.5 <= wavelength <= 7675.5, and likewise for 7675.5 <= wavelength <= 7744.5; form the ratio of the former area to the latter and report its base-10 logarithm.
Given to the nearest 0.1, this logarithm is -0.5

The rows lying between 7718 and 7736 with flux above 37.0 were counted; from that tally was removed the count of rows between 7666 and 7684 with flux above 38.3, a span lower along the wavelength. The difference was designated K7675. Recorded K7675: 3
